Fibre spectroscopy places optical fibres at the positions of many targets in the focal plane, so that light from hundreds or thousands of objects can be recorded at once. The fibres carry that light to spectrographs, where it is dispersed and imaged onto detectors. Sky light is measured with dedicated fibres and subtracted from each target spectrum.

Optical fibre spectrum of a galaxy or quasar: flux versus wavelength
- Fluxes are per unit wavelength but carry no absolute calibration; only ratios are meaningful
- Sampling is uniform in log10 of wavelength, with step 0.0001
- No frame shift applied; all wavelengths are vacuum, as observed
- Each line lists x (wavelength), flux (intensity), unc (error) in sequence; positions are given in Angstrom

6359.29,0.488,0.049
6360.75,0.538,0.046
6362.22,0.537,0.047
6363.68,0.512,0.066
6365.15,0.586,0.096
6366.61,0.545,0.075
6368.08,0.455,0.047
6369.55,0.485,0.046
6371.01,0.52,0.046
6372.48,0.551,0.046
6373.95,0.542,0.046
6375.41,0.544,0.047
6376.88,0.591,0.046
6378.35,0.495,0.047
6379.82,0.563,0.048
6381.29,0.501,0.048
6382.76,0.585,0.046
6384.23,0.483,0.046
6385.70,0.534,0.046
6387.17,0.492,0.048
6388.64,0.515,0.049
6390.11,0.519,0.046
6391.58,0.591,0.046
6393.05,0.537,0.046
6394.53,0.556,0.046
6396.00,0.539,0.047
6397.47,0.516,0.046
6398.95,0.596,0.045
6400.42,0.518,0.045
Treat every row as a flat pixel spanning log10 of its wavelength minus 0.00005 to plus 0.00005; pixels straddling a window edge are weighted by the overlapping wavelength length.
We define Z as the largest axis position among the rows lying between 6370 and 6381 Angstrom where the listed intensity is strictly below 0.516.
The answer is 6378.35 Angstrom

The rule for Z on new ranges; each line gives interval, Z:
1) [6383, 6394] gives 6388.64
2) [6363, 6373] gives 6369.55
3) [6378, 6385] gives 6384.23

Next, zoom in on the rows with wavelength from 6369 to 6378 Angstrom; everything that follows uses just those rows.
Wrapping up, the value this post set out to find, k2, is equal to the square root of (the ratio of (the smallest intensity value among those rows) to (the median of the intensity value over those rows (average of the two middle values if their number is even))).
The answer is 0.945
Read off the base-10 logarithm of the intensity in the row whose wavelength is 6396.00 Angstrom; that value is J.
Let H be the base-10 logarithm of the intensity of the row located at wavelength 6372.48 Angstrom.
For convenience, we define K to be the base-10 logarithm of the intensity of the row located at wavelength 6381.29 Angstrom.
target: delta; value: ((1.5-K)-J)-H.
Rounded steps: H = -0.259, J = -0.27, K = -0.300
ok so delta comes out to 2.33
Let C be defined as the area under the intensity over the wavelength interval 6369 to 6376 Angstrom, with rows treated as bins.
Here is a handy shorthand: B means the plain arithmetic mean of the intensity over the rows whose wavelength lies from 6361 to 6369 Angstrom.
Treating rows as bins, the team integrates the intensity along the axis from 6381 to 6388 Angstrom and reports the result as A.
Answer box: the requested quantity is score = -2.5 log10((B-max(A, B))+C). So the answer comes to 0.6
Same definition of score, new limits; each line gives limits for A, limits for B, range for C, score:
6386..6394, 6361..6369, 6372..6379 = 2.6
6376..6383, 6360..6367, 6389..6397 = -0.1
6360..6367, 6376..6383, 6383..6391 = 0.2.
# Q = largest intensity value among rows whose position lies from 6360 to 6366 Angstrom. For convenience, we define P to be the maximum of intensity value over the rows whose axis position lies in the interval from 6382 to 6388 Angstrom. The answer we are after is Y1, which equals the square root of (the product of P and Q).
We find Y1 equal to 0.585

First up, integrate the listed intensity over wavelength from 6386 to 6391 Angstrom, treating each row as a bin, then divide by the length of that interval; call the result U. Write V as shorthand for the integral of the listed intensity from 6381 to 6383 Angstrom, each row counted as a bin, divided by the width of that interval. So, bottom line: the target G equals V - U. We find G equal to 0.028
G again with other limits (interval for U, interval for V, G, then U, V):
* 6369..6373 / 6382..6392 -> 0.011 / 0.519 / 0.530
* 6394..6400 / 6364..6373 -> -0.028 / 0.550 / 0.522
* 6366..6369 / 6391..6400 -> 0.058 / 0.496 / 0.554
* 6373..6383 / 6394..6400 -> 0.006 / 0.544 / 0.550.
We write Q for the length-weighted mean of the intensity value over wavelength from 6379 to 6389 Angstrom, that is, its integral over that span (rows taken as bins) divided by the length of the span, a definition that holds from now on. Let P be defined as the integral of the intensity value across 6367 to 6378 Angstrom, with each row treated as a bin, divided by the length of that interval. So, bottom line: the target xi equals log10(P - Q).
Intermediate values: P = 0.526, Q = 0.52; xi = -2.8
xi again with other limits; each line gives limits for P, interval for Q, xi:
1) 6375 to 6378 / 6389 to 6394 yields -1.9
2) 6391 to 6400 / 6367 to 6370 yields -1.1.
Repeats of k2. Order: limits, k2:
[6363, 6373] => 0.935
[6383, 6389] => 0.979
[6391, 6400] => 0.971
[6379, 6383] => 0.943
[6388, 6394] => 0.988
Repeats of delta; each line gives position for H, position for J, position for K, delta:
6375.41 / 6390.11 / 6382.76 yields 2.28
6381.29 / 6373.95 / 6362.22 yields 2.34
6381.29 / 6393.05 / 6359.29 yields 2.38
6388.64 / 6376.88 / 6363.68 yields 2.31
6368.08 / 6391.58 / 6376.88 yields 2.30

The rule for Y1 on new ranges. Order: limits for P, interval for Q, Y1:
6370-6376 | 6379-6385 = 0.568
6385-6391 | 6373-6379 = 0.562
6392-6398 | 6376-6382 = 0.573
